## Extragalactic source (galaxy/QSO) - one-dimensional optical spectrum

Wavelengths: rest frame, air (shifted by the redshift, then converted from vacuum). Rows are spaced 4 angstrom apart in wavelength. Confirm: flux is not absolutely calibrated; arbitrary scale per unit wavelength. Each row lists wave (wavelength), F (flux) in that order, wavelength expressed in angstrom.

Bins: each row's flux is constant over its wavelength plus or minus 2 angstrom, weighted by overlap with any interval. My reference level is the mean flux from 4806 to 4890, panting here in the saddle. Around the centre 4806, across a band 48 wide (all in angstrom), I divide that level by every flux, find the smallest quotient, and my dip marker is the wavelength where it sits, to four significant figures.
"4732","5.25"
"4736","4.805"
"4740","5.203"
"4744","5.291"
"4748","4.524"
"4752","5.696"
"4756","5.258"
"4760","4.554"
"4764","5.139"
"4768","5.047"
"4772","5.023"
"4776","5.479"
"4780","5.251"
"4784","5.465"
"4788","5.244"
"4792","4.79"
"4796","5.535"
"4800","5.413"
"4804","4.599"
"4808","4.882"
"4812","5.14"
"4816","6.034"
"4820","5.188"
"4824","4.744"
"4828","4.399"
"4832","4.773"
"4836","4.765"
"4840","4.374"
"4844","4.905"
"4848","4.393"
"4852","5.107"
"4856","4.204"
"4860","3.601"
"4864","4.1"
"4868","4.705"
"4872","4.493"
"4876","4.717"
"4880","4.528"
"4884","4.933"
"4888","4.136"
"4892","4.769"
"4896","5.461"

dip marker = 4816 angstrom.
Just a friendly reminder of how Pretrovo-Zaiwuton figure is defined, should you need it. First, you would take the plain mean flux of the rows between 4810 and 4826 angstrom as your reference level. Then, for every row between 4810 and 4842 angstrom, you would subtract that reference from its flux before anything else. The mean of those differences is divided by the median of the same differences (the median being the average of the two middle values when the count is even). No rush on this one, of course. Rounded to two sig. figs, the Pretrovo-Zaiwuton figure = 0.69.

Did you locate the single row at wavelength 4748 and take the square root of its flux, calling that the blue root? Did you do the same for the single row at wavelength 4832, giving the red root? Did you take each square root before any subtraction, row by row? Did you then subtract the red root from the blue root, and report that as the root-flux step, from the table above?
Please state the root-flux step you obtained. -0.06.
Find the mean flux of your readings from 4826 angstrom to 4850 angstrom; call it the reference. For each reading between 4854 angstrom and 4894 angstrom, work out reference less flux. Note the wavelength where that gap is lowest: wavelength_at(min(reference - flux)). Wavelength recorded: 4884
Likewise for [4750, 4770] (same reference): 4752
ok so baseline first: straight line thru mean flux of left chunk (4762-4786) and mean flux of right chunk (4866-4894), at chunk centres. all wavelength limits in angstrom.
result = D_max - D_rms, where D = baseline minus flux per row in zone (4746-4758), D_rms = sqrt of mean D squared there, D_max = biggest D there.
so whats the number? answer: 0.33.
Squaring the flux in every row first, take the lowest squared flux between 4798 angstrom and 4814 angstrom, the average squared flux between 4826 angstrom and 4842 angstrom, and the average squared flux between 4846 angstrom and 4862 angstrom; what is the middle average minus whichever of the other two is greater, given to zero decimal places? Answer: 0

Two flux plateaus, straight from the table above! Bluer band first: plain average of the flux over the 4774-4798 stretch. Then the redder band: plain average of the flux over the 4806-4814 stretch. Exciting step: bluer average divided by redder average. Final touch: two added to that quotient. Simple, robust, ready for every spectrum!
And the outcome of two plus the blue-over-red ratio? 3.06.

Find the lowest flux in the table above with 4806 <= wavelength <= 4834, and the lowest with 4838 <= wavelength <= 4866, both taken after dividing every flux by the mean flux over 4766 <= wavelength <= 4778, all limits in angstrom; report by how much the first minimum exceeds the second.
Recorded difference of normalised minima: 0.15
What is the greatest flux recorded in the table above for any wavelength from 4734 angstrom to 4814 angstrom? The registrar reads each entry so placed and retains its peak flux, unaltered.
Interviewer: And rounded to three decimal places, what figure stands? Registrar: 5.696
